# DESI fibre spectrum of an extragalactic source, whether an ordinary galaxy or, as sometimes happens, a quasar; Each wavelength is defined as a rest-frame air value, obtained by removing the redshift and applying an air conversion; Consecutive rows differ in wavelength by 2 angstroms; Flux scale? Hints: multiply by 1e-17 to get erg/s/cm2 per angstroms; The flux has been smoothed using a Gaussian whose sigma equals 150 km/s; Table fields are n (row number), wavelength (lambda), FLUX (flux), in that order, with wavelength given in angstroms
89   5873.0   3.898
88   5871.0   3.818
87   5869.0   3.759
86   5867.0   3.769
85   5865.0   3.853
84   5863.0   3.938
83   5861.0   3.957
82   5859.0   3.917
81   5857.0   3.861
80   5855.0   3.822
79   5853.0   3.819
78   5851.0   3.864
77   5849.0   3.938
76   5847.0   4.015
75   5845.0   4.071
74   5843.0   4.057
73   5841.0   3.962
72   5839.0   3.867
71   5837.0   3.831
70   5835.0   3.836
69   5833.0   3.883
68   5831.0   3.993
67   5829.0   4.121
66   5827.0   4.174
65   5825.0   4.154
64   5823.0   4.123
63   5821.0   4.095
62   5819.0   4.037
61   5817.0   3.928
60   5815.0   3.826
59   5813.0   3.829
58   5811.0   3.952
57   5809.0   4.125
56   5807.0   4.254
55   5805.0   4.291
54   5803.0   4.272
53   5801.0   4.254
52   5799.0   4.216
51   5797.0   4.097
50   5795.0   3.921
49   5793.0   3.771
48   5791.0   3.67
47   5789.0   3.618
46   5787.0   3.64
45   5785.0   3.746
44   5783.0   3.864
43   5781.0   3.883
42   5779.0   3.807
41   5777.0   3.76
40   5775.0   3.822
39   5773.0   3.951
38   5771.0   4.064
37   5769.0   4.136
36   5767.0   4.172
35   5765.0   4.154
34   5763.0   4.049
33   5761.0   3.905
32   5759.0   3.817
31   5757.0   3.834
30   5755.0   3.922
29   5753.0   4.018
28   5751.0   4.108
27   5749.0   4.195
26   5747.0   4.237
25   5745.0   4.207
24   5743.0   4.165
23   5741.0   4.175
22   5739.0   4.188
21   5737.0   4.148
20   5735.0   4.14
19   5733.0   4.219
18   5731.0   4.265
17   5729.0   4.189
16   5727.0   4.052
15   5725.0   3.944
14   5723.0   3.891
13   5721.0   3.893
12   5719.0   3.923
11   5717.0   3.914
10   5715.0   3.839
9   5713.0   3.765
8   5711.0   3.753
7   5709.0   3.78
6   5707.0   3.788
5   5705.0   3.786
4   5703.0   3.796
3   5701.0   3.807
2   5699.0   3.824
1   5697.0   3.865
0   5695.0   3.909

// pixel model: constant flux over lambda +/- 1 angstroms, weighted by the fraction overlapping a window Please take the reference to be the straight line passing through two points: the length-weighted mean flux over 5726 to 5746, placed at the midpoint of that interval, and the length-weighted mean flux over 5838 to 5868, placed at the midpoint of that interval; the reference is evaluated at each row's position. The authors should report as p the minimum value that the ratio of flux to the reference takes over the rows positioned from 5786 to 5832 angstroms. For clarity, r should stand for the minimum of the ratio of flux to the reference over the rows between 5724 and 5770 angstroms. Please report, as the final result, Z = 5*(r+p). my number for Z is 9.09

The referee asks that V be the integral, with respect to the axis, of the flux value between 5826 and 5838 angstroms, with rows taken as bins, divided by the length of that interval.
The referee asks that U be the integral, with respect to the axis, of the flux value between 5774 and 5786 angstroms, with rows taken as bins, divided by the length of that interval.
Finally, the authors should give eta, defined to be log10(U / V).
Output -0.0178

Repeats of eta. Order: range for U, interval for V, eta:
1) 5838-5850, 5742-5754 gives -0.0181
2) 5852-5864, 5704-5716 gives 0.0114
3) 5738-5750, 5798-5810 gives -0.0042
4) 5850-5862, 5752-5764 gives -0.0057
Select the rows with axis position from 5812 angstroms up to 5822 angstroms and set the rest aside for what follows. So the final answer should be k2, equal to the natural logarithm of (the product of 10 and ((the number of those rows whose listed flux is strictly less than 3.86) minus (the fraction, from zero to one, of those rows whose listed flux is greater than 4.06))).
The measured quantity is 2.89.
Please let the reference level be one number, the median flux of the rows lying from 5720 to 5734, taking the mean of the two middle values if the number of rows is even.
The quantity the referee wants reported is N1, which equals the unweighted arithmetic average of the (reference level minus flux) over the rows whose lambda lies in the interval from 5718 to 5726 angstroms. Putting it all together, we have 0.14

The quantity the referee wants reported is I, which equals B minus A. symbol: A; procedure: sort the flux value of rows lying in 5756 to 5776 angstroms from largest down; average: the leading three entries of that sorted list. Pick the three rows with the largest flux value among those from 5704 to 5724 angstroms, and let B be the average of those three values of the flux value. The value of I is -0.24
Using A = 4.15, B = 3.91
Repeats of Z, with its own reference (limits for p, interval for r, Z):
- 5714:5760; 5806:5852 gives 9.33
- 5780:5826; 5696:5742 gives 8.89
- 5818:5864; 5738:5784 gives 9.45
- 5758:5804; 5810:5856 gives 9.24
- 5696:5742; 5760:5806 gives 8.89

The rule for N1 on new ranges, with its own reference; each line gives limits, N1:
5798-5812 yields -0.14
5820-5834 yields -0.03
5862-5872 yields 0.22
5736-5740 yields -0.12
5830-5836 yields 0.15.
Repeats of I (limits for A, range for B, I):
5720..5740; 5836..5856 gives -0.18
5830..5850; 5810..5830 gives 0.10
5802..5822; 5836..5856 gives -0.22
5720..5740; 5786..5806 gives 0.05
